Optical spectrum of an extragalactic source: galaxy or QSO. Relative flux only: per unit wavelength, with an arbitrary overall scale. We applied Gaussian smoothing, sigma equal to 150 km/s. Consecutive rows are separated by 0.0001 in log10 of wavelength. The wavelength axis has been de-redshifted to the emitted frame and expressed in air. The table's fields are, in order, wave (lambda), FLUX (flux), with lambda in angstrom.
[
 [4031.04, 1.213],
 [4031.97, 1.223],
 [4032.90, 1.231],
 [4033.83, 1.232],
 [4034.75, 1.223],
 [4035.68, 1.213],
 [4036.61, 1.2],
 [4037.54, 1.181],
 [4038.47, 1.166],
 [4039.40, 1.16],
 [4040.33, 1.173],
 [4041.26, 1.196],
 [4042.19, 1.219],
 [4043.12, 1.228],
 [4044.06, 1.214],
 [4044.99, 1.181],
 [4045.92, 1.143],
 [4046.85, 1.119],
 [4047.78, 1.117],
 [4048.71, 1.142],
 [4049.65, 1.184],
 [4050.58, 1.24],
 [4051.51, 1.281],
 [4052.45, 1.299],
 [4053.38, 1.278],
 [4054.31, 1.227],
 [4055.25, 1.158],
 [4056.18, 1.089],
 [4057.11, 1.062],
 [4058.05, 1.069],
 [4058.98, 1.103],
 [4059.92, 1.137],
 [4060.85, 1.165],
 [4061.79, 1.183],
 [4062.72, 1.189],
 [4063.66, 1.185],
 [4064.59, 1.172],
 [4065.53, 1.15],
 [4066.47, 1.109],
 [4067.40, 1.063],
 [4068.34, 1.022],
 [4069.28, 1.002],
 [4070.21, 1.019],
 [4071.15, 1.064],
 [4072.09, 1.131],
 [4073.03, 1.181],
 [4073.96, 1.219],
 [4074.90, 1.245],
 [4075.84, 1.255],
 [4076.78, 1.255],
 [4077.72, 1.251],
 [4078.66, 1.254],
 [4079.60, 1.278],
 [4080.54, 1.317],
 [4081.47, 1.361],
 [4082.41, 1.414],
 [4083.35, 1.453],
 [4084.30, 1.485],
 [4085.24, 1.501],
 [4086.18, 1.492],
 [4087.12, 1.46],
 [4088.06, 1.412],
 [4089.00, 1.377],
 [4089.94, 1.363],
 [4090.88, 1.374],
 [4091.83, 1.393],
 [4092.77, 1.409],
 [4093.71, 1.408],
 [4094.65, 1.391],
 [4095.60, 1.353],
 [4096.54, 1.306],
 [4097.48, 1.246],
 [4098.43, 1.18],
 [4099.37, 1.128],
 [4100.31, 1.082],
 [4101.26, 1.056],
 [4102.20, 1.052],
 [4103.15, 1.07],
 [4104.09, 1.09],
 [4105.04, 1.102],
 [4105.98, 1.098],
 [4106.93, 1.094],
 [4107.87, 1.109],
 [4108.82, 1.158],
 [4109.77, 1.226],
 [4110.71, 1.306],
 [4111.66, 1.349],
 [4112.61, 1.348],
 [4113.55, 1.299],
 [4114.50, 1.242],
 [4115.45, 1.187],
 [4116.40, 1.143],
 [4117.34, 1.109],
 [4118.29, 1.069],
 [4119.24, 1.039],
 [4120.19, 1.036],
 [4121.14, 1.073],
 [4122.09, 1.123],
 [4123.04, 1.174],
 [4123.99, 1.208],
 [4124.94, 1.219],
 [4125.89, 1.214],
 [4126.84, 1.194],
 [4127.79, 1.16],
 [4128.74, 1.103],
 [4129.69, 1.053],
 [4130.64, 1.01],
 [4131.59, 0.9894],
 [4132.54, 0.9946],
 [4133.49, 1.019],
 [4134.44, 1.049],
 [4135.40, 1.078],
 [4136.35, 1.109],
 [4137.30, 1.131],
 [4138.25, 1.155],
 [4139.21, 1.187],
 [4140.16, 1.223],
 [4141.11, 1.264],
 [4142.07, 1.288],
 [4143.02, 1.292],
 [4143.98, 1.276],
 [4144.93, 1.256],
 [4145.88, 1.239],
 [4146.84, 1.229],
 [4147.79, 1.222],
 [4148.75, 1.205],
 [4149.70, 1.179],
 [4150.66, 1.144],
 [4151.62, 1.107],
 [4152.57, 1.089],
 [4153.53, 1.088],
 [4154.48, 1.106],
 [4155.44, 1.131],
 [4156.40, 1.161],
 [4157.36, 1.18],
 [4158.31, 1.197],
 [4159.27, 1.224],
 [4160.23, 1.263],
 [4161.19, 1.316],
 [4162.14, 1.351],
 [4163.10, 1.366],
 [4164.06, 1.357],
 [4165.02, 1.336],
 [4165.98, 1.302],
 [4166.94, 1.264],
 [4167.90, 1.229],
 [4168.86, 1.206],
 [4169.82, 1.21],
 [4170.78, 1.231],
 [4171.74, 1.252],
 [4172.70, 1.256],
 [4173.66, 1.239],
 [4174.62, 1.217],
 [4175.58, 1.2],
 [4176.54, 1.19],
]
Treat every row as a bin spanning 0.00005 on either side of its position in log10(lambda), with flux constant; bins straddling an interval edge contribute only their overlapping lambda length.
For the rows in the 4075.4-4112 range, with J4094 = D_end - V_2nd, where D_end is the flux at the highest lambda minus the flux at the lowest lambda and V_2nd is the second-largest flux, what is -1.40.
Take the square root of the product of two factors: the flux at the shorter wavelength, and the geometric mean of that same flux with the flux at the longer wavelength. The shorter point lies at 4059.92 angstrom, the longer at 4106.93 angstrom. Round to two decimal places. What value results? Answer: 1.13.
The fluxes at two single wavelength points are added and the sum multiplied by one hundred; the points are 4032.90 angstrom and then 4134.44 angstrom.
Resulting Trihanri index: 228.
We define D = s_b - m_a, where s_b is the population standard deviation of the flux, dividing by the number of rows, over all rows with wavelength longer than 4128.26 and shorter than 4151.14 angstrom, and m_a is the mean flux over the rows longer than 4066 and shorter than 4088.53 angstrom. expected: -1.16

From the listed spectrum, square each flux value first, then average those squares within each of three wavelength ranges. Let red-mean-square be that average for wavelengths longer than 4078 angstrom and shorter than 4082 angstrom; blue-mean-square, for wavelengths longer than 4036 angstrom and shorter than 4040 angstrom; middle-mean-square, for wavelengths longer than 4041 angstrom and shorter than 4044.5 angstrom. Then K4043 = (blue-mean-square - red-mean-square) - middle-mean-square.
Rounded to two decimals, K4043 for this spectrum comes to -1.79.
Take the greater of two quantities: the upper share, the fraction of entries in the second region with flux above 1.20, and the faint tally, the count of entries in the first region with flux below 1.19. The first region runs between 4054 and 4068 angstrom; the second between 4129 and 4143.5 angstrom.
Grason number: 14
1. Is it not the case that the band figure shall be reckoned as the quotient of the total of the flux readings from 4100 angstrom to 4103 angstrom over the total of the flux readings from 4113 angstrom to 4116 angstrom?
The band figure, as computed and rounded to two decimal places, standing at 0.86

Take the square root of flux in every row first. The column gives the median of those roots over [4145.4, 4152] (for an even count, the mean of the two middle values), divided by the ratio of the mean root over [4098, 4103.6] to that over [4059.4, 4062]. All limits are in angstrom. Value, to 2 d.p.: 1.13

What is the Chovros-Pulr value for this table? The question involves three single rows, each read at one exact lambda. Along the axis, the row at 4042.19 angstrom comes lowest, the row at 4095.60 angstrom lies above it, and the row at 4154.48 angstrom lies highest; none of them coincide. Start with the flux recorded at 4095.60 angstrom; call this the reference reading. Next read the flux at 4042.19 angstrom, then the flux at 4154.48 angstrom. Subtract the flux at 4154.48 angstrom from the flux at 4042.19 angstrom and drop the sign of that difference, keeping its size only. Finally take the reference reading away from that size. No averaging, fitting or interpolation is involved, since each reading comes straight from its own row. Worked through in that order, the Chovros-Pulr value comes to -1.24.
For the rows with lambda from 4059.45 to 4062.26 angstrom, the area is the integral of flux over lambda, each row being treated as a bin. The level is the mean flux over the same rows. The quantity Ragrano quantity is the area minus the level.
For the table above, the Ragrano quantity 2.10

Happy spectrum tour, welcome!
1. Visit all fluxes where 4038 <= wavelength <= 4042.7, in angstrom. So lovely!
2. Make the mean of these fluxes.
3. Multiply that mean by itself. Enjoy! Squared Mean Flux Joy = 1.4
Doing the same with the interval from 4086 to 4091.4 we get 2.0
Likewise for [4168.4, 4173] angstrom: 1.5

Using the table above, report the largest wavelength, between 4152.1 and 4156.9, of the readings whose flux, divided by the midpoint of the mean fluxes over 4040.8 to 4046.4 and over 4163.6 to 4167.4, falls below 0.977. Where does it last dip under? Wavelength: 4156.40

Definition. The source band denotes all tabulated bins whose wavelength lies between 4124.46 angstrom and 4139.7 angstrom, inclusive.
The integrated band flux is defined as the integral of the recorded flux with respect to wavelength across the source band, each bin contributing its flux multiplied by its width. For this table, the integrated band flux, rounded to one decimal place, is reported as 16.8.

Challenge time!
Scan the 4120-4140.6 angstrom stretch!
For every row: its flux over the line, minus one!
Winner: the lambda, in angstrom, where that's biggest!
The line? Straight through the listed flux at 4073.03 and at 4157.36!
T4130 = 4140.16 angstrom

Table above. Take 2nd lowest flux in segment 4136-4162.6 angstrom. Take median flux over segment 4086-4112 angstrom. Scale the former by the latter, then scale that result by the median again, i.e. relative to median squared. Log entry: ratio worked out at 0.67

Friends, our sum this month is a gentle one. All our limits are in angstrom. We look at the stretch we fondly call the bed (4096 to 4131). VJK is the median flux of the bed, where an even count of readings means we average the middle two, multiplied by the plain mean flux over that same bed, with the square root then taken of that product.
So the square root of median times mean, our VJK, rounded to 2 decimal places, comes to 1.14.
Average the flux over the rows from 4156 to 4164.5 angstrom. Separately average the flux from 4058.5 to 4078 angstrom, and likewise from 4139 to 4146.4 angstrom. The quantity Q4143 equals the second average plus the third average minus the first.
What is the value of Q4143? 1.13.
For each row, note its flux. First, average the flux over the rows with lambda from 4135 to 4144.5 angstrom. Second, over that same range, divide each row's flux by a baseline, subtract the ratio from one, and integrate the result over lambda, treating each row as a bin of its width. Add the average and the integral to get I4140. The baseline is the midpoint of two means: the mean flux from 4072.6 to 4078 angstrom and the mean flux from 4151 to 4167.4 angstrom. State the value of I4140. 1.4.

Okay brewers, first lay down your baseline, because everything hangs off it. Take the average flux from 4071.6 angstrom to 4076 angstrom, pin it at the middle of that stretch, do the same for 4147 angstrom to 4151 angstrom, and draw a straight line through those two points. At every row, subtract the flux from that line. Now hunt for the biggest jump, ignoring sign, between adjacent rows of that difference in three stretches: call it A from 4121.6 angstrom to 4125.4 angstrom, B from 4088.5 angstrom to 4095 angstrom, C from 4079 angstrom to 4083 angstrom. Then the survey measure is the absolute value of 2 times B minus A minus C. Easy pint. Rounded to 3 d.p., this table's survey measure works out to 0.066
